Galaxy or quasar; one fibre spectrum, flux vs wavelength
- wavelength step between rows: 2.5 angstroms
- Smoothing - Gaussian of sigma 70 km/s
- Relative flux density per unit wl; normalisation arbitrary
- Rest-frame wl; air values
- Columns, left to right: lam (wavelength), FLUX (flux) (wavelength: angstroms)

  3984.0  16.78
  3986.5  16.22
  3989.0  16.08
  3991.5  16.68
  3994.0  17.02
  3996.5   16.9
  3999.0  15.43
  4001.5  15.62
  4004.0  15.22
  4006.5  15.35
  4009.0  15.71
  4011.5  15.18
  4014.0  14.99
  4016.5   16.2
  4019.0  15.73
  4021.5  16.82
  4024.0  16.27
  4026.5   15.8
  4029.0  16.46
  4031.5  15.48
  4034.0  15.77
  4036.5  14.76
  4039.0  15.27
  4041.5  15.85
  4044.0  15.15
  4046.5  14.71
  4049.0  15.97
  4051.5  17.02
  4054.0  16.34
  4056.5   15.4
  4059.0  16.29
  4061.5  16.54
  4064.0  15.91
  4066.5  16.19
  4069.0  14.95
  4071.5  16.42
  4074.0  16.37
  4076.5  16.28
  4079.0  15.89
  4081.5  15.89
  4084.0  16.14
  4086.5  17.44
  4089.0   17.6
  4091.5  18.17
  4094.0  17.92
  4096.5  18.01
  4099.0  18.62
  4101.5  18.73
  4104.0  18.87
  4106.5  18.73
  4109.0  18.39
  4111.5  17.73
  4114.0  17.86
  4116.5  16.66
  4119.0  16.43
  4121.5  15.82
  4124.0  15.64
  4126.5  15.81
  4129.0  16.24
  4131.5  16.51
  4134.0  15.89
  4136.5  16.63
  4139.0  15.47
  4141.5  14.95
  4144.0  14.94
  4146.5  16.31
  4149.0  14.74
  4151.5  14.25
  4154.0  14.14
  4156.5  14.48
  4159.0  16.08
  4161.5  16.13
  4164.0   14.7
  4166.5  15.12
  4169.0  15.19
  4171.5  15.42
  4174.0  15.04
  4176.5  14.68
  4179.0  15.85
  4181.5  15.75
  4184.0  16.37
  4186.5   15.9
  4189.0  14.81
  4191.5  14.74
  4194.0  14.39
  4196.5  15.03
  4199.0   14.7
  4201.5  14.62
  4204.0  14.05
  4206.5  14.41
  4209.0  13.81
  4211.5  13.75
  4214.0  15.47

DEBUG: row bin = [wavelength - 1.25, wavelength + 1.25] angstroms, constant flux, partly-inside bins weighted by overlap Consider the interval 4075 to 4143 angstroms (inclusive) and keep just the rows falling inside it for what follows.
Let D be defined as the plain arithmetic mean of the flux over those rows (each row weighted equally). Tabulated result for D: 17.0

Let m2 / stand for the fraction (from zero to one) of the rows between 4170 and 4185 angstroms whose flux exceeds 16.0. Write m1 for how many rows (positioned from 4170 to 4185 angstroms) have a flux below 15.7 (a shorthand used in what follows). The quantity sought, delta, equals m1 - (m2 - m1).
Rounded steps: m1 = 3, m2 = 0.17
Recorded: 5.8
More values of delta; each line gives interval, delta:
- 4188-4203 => 12.0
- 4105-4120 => -1.0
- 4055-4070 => 3.5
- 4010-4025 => 3.5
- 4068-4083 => 1.5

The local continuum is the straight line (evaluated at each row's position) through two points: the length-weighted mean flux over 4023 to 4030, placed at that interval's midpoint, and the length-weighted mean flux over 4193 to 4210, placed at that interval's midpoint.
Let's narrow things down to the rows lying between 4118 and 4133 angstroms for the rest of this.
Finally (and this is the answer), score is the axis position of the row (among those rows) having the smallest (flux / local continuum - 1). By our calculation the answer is 4124.0 angstroms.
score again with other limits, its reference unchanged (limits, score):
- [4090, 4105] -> 4094.0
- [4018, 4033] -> 4031.5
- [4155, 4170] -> 4156.5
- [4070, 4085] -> 4079.0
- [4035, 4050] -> 4036.5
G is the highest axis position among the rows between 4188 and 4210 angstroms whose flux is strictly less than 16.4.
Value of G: 4209.0 angstroms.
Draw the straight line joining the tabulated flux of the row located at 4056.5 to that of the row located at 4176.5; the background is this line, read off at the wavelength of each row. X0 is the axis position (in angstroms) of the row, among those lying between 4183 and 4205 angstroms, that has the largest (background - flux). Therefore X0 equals 4204.0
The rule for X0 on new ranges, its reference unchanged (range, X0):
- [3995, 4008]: 4004.0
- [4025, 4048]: 4036.5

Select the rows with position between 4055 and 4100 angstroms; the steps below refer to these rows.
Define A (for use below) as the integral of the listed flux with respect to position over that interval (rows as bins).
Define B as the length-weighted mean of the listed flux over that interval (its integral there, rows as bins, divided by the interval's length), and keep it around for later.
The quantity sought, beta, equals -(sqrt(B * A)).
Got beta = -112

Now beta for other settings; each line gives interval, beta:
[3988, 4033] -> -107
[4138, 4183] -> -102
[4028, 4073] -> -106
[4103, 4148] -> -111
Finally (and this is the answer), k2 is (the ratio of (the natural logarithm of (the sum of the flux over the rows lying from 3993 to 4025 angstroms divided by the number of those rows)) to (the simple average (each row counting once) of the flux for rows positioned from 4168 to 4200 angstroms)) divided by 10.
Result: 0.0182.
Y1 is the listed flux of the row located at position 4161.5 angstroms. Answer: 16.13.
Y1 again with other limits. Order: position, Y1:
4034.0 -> 15.77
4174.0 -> 15.04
